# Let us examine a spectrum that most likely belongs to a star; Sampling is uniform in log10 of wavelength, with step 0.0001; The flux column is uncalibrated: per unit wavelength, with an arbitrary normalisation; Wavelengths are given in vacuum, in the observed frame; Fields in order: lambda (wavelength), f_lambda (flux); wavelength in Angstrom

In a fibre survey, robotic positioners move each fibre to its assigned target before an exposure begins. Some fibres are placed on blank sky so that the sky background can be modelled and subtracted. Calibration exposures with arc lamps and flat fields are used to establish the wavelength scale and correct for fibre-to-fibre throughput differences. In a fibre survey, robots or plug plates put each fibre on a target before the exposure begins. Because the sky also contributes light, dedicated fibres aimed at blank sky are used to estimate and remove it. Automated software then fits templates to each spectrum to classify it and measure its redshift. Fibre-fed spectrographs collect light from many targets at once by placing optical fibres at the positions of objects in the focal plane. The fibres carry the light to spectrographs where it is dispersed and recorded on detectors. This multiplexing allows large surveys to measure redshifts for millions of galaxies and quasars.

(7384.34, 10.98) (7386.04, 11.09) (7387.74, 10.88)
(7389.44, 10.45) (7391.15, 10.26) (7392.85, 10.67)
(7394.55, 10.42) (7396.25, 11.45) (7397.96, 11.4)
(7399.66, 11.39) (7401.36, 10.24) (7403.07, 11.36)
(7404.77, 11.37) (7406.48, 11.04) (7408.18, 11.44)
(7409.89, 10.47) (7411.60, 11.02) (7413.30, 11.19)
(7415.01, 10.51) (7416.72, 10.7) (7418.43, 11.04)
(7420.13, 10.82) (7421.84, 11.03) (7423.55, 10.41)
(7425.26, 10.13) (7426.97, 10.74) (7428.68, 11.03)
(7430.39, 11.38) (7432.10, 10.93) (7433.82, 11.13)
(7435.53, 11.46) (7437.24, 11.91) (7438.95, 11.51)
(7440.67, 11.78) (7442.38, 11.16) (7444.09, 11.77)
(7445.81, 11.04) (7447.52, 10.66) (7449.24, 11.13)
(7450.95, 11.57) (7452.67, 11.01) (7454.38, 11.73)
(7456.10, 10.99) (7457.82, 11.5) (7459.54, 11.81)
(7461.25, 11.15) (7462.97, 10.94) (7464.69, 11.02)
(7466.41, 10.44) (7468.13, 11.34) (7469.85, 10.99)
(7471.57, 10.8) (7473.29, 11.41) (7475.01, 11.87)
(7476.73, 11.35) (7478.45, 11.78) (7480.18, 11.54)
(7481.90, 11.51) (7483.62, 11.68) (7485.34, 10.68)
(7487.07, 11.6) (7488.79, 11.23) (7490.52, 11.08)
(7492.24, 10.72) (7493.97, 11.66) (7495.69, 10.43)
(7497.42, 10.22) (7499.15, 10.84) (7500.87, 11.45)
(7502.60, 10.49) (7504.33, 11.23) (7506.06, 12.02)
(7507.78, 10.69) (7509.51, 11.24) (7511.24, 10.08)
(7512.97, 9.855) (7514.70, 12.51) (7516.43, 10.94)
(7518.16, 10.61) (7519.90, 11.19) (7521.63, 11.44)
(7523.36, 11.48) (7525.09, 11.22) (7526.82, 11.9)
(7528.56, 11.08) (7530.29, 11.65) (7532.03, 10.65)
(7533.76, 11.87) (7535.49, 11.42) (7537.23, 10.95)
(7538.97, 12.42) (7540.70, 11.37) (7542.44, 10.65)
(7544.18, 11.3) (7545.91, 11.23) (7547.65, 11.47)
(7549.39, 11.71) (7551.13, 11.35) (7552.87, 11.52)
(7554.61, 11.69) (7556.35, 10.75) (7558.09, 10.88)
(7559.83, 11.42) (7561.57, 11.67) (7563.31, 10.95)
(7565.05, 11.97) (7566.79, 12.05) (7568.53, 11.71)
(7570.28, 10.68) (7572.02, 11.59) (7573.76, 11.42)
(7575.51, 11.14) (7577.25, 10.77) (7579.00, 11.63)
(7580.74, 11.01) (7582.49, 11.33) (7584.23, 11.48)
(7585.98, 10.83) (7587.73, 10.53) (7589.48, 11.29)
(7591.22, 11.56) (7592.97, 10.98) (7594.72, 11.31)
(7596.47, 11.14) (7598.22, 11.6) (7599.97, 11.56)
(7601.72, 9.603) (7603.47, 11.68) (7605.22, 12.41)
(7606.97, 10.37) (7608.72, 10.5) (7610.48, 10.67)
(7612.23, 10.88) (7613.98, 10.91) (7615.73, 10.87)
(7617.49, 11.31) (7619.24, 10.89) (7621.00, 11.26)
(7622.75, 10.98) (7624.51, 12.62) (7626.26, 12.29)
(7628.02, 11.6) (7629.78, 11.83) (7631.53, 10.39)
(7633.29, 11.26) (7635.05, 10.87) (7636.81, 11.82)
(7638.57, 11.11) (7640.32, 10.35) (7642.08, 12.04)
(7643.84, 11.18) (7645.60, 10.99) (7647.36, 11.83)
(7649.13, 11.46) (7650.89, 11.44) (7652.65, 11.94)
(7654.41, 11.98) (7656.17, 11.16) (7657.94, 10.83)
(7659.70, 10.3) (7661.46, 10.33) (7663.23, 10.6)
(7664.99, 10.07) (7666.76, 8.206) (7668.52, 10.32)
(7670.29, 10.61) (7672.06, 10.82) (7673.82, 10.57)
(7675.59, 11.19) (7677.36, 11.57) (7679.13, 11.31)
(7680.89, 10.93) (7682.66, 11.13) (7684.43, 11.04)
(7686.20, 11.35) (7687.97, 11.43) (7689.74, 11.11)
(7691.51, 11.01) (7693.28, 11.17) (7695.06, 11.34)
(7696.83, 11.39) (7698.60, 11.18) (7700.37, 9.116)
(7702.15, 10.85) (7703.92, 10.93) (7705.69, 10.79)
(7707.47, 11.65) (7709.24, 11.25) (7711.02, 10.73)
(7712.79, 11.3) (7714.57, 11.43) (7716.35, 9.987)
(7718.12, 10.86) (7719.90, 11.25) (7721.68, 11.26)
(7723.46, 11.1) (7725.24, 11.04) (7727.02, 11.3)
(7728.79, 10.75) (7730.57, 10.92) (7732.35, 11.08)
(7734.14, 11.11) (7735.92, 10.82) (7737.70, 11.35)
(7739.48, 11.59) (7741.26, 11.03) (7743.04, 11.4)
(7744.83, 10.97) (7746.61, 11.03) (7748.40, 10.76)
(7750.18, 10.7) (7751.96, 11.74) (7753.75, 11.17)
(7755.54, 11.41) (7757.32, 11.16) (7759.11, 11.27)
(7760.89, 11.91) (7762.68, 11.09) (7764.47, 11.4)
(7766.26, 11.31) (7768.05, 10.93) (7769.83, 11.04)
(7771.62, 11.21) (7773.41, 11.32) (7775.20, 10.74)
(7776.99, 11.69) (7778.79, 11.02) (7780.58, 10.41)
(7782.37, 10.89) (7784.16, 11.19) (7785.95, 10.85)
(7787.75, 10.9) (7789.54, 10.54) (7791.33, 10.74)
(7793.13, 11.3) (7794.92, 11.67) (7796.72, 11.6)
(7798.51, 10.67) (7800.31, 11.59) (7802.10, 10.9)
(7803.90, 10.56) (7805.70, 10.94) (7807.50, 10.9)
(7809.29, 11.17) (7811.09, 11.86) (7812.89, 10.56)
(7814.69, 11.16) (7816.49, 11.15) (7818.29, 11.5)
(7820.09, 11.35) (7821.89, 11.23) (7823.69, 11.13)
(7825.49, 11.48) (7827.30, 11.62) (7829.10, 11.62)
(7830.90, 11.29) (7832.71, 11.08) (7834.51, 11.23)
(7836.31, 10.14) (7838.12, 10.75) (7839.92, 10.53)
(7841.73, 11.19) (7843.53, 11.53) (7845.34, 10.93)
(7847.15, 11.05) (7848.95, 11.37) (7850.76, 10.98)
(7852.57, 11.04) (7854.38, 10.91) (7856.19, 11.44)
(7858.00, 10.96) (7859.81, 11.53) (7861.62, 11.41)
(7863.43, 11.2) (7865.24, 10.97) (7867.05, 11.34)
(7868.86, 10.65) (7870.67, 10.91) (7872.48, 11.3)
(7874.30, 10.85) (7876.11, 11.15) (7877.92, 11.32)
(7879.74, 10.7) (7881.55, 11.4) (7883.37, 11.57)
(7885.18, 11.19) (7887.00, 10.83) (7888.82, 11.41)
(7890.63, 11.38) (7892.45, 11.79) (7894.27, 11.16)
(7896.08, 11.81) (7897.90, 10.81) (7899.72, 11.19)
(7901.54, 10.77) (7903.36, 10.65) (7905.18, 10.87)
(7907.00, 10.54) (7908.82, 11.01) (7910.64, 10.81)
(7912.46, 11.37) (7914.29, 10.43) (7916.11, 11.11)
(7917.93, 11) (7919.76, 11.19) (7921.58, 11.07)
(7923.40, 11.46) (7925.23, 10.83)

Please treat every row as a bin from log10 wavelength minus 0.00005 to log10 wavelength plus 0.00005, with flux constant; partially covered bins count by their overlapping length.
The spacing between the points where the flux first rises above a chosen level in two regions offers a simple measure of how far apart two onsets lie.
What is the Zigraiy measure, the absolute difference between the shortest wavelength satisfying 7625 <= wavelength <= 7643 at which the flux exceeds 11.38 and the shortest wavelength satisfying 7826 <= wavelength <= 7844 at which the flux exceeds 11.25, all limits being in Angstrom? 201.0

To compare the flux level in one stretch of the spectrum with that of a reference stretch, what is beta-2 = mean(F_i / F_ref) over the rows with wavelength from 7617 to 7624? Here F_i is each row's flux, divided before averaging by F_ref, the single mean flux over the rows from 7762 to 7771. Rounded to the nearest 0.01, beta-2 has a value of 1.00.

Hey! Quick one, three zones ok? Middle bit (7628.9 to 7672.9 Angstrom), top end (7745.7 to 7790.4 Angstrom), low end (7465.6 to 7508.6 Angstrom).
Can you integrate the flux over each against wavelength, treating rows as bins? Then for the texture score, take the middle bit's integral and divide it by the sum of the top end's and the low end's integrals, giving 0.493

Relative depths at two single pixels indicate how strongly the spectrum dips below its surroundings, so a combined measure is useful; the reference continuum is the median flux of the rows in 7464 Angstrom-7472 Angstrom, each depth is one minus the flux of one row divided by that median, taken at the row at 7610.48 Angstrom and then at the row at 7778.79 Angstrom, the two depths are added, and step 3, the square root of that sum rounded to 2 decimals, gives 0.16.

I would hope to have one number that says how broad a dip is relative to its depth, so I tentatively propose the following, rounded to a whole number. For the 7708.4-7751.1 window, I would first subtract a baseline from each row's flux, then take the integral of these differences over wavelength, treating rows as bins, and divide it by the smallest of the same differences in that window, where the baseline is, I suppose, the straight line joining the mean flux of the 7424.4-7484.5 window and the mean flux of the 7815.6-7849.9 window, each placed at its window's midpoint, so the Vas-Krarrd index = 5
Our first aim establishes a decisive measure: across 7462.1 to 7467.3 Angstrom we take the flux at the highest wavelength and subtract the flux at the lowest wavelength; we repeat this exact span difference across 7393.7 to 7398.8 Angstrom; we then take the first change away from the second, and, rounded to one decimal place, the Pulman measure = 1.5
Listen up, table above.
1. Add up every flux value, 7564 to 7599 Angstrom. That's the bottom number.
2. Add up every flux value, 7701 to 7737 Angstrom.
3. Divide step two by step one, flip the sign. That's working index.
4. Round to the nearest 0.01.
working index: -0.98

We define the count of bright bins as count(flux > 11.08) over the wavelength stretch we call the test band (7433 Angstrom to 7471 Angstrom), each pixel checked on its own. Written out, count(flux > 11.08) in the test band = 14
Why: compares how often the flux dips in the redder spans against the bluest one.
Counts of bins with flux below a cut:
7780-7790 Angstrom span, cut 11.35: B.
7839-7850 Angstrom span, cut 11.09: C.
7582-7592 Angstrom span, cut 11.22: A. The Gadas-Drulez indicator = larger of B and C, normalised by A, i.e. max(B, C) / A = 3.0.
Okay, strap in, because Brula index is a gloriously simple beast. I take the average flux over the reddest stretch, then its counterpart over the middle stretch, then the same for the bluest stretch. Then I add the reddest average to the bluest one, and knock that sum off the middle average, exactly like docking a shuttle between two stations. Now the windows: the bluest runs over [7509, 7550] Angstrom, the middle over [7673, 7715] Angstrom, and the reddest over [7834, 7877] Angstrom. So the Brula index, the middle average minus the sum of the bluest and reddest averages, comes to -11.2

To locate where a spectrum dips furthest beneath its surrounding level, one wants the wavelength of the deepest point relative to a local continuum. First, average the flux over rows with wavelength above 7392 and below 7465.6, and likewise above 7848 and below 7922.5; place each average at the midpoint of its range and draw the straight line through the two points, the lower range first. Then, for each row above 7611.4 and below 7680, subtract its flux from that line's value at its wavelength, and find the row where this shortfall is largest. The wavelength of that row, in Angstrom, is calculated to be 7666.76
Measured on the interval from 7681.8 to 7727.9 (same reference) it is 7700.37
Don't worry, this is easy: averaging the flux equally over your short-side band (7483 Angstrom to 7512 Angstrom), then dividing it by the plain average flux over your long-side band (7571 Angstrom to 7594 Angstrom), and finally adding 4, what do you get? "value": 4.984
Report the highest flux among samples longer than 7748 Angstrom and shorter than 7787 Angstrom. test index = 11.91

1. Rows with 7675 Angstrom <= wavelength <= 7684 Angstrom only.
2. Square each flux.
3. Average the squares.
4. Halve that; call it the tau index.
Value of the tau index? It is 63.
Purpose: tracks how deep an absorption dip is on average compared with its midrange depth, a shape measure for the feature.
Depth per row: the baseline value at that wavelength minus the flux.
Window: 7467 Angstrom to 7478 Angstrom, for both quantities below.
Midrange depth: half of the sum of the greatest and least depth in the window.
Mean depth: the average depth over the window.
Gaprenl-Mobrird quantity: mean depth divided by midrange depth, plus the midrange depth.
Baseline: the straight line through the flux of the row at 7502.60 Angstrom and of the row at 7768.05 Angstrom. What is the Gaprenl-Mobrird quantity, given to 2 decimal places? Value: 0.06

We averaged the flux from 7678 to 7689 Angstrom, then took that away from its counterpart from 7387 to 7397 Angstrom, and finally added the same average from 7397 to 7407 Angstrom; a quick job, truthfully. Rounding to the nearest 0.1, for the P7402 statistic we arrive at 10.6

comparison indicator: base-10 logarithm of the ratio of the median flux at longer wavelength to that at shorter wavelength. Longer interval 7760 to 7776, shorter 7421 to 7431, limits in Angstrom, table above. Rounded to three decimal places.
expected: 0.013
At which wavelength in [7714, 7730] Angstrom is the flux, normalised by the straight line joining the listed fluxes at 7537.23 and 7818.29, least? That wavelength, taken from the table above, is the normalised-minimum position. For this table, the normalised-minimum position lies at 7716.35 Angstrom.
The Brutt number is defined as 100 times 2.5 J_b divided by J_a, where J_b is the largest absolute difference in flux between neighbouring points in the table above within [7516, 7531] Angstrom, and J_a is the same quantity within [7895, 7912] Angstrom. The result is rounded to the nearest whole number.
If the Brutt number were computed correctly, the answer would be 205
